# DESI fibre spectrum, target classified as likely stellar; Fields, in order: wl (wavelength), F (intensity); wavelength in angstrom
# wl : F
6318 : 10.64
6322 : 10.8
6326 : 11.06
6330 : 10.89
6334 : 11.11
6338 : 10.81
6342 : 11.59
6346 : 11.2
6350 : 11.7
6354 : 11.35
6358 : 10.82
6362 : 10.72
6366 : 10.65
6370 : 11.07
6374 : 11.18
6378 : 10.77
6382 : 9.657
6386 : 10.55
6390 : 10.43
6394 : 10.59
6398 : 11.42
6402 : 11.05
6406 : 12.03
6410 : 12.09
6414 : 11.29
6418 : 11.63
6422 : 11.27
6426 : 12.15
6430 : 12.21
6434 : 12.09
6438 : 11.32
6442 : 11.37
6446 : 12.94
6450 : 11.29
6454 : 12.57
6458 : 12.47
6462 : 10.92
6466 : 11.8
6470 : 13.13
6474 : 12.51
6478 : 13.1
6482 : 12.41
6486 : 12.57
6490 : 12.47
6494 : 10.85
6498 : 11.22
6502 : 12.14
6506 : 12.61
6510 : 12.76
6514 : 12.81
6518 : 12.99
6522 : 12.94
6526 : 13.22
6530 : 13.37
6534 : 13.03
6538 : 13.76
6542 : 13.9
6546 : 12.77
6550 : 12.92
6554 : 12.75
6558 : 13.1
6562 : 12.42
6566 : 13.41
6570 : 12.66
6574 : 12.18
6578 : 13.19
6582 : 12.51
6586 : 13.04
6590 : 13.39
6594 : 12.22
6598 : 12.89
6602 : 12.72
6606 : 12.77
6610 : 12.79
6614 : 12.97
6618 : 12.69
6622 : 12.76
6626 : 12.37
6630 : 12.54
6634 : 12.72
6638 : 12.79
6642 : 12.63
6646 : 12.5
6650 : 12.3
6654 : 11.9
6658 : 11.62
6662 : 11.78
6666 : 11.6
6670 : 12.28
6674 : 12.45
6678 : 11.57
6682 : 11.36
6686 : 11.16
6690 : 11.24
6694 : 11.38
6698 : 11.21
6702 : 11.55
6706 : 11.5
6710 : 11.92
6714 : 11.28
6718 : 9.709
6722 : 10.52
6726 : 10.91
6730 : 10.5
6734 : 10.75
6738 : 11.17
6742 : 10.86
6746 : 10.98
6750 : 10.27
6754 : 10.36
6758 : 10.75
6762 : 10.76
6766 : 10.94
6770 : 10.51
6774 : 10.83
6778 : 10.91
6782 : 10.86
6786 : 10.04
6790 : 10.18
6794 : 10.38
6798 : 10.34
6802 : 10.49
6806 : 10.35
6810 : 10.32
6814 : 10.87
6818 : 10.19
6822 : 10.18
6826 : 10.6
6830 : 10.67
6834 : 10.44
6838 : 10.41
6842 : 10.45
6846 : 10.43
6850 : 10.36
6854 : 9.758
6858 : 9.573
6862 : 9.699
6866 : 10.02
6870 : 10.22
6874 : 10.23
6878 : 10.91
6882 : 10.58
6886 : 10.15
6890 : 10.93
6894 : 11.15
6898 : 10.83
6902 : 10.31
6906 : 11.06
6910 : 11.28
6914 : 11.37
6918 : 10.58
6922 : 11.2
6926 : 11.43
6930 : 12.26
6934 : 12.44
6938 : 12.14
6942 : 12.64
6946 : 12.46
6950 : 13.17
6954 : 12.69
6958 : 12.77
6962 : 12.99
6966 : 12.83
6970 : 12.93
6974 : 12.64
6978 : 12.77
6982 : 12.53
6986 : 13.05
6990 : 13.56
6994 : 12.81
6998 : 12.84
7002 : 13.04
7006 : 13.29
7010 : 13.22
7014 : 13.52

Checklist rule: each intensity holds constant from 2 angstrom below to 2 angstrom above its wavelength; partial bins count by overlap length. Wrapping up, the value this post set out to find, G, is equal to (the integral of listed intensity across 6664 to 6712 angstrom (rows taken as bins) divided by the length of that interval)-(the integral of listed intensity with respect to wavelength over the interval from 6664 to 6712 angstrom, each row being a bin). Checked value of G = -545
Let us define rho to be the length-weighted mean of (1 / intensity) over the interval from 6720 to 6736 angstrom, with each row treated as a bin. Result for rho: 0.094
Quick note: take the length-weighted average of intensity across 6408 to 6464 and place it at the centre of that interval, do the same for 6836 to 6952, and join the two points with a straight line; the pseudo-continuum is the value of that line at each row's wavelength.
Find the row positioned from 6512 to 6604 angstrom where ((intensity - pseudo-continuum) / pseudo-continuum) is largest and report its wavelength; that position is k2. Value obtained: 6542 angstrom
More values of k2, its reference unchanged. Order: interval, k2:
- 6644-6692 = 6674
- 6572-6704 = 6590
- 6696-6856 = 6710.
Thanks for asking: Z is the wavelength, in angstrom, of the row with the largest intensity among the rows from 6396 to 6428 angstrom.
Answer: 6426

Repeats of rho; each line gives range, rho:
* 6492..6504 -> 0.088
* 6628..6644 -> 0.079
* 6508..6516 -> 0.078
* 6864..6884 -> 0.096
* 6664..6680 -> 0.084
